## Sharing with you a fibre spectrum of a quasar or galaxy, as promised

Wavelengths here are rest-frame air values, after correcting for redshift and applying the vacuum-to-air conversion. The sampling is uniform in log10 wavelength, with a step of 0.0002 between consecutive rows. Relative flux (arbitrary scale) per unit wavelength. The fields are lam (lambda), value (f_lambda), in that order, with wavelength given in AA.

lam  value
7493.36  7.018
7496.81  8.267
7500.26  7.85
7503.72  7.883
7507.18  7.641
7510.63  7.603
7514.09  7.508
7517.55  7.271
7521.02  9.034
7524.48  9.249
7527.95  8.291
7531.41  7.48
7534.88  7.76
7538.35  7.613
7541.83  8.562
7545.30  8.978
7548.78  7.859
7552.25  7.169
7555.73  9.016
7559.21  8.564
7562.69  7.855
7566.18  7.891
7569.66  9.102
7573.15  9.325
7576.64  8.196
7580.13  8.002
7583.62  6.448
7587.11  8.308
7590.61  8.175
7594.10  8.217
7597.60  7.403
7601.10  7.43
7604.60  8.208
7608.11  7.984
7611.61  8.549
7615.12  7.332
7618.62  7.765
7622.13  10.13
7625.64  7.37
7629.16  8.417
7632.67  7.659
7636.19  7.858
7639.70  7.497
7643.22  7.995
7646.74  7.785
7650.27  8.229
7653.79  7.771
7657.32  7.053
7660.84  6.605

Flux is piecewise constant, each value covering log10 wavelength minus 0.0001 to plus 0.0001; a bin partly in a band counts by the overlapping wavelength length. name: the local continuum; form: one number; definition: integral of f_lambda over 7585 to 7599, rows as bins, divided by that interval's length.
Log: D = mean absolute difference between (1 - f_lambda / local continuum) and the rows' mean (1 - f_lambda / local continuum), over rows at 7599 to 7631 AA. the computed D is 0.077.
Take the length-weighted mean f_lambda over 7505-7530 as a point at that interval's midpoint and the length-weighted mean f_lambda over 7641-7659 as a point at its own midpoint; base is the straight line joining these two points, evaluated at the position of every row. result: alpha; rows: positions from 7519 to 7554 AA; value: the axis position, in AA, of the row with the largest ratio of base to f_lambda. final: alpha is 7552.25 AA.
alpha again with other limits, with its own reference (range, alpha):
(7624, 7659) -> 7657.32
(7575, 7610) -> 7583.62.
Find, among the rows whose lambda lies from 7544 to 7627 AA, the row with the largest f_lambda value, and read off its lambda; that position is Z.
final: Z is 7622.13 AA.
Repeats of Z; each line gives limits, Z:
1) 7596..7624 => 7622.13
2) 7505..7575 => 7573.15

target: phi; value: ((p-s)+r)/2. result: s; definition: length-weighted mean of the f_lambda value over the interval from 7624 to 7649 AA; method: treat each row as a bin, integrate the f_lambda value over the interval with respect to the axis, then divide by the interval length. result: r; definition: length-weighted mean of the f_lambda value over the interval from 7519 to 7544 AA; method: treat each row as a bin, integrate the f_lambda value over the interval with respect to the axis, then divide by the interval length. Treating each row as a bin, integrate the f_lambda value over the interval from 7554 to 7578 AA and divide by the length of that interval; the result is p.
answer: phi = 4.5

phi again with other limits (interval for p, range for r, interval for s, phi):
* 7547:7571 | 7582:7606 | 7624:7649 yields 4.1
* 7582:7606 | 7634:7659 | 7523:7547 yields 3.6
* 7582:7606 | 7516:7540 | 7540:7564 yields 3.8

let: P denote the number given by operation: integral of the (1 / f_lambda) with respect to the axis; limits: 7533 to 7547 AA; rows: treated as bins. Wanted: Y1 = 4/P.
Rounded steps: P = 1.71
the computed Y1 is 2.34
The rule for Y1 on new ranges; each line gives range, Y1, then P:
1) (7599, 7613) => 2.28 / 1.75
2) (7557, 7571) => 2.38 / 1.68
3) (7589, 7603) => 2.22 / 1.80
